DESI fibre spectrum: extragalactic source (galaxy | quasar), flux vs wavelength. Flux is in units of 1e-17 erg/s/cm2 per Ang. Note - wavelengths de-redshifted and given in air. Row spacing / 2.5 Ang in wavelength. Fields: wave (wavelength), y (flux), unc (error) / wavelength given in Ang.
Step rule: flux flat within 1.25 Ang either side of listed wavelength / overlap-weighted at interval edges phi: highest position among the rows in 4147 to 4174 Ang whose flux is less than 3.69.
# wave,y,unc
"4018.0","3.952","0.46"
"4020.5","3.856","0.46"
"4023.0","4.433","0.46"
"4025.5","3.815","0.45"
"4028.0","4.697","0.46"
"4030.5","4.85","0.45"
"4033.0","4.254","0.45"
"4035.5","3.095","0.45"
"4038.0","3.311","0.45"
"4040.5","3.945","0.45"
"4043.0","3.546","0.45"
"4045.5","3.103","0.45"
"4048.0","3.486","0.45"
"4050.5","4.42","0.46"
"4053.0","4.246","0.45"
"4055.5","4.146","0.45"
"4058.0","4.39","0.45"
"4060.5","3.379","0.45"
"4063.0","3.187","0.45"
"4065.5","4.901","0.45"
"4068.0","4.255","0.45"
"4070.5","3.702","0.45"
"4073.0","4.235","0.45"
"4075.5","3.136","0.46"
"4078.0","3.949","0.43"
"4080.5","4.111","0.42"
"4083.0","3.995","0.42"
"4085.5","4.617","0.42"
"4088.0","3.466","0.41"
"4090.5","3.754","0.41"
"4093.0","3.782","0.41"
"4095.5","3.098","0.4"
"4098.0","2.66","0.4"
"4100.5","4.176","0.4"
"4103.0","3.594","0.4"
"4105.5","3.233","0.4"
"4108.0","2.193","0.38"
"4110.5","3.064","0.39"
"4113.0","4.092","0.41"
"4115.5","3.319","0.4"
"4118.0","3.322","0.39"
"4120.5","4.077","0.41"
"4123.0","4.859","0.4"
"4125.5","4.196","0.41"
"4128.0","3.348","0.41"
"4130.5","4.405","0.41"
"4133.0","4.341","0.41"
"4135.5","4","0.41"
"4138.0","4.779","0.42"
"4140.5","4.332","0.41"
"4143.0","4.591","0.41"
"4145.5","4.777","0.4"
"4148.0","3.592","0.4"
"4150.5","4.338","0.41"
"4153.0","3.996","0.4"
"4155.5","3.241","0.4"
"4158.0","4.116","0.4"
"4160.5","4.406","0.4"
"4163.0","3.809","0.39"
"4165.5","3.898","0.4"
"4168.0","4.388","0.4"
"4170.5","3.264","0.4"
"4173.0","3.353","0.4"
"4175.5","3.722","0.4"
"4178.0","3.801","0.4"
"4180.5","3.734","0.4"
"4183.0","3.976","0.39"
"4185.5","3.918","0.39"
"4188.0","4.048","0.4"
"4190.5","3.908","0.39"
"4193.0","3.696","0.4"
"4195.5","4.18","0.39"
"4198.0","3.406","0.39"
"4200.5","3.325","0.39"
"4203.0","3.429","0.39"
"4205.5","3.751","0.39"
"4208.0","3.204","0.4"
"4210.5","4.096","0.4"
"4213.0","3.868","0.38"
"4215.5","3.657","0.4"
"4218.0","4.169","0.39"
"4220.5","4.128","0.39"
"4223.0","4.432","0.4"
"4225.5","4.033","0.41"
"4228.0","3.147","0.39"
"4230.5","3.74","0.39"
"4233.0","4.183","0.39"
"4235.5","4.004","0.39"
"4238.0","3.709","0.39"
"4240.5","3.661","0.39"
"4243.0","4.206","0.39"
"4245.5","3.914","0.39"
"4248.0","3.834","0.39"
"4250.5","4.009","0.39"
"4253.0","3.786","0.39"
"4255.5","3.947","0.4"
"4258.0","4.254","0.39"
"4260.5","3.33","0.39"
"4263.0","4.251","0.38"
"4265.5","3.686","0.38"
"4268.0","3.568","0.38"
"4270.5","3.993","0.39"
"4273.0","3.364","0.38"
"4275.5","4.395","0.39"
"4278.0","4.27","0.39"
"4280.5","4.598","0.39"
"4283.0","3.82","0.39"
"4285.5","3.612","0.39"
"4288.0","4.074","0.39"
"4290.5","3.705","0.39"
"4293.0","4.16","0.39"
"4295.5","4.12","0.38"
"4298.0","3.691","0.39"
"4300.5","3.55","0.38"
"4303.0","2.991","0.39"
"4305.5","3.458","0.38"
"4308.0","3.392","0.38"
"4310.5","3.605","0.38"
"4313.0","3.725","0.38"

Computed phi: 4173.0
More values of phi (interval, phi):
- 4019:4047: 4045.5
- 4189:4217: 4215.5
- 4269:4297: 4285.5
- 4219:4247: 4240.5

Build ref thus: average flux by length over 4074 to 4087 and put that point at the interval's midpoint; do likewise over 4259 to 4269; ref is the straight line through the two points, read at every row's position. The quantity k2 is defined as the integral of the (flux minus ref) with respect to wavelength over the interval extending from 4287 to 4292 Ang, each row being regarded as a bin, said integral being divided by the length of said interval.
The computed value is 0.2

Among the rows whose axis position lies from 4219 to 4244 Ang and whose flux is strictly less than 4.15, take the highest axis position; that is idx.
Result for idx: 4240.5 Ang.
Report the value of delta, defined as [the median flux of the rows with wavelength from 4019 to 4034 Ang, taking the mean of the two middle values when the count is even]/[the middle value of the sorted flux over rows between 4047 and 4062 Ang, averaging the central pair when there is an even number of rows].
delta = 1.04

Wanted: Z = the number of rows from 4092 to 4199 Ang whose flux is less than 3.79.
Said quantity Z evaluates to 18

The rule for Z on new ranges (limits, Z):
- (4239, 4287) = 7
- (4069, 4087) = 2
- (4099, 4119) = 6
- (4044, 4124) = 17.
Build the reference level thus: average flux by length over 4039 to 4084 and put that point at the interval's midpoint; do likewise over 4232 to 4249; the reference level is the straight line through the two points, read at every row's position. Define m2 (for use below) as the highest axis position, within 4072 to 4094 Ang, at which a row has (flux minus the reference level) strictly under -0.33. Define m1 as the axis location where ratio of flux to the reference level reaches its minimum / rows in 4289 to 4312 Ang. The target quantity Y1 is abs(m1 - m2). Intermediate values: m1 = 4303.0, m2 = 4088.0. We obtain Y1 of 215.0 Ang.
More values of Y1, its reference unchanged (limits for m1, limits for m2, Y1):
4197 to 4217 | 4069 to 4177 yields 35.0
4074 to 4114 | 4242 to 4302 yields 192.5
